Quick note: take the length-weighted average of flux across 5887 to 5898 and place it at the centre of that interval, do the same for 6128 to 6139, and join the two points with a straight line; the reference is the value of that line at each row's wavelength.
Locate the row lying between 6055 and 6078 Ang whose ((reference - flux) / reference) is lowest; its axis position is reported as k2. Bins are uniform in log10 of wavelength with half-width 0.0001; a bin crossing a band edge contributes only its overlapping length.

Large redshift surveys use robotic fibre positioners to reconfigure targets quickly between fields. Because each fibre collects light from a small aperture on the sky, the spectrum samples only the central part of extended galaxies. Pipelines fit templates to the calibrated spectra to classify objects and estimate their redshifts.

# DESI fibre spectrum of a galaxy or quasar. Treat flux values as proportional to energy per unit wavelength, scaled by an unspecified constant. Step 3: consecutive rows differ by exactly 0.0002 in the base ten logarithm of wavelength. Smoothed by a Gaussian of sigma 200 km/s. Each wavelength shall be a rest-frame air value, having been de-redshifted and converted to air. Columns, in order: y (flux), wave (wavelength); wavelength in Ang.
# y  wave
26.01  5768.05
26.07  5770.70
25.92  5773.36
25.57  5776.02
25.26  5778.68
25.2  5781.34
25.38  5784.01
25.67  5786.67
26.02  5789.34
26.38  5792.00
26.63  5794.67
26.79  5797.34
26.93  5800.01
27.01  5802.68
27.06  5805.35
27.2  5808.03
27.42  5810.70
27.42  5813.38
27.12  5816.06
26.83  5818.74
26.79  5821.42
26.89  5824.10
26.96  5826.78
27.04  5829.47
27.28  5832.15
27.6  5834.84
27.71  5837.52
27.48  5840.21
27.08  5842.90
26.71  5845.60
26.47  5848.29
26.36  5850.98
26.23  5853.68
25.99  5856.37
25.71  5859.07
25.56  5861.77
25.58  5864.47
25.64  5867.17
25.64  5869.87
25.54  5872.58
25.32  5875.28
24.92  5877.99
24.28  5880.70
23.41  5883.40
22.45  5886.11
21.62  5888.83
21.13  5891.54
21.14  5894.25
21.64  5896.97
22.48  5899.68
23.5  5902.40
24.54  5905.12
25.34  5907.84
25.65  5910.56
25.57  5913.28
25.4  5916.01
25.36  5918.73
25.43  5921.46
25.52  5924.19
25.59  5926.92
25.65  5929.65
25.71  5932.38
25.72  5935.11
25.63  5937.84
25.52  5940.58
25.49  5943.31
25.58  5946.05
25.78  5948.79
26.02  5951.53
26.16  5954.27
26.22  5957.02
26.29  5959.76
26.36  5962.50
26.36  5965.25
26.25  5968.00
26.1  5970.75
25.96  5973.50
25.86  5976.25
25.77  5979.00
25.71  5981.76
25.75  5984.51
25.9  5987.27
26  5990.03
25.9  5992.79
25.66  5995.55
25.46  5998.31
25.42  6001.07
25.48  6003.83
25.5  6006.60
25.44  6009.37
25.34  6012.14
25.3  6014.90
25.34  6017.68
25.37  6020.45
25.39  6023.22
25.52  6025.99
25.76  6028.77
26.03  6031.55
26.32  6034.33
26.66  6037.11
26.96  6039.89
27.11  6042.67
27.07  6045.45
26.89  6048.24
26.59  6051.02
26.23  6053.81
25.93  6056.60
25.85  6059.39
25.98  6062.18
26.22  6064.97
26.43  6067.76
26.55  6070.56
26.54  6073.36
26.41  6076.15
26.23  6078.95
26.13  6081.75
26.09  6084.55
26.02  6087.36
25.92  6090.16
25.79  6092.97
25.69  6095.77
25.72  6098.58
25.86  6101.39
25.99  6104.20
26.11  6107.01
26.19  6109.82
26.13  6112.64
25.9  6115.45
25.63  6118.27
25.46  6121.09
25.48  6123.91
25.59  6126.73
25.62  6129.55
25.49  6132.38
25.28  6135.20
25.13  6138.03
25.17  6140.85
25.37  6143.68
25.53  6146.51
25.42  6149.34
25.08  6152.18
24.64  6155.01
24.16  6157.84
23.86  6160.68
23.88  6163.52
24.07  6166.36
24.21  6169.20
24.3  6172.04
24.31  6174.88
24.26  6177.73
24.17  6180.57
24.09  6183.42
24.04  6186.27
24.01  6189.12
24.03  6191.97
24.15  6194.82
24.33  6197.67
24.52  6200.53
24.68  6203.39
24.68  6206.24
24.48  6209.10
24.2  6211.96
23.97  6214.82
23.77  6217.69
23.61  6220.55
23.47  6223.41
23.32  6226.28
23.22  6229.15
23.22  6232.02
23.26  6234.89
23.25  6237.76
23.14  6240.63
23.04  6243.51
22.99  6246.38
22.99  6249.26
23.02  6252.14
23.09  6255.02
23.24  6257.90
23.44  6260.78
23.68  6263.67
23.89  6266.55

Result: 6070.56 Ang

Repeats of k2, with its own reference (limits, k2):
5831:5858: 5837.52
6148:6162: 6149.34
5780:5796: 5794.67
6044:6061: 6045.45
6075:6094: 6076.15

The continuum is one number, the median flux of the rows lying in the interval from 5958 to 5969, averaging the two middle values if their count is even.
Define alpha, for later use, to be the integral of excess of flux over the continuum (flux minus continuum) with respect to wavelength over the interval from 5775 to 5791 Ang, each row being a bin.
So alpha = -13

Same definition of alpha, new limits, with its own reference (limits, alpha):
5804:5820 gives 14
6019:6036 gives -10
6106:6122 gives -7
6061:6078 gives 1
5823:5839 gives 15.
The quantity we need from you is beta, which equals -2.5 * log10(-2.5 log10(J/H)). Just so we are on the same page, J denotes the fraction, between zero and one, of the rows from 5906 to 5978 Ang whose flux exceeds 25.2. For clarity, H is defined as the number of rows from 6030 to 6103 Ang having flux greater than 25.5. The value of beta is -1.37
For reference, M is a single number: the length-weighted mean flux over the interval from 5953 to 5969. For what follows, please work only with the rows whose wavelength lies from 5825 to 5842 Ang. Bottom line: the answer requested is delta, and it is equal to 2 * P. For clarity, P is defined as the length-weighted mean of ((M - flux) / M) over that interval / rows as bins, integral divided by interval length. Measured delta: -0.08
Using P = -0.04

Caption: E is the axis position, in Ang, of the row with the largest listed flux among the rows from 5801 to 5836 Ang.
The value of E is 5834.84 Ang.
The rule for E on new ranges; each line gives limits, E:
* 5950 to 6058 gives 6042.67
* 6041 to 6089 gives 6042.67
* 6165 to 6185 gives 6174.88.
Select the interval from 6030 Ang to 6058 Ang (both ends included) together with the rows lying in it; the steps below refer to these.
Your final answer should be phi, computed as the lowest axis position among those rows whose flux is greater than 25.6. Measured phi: 6031.55 Ang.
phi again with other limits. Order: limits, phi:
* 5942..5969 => 5948.79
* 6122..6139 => 6129.55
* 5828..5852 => 5829.47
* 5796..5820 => 5797.34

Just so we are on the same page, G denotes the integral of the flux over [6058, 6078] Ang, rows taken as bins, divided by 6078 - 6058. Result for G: 26.3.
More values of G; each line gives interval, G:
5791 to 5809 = 26.9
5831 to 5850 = 27.2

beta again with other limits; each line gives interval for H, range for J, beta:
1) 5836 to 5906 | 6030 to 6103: -1.14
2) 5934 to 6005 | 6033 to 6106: -1.31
